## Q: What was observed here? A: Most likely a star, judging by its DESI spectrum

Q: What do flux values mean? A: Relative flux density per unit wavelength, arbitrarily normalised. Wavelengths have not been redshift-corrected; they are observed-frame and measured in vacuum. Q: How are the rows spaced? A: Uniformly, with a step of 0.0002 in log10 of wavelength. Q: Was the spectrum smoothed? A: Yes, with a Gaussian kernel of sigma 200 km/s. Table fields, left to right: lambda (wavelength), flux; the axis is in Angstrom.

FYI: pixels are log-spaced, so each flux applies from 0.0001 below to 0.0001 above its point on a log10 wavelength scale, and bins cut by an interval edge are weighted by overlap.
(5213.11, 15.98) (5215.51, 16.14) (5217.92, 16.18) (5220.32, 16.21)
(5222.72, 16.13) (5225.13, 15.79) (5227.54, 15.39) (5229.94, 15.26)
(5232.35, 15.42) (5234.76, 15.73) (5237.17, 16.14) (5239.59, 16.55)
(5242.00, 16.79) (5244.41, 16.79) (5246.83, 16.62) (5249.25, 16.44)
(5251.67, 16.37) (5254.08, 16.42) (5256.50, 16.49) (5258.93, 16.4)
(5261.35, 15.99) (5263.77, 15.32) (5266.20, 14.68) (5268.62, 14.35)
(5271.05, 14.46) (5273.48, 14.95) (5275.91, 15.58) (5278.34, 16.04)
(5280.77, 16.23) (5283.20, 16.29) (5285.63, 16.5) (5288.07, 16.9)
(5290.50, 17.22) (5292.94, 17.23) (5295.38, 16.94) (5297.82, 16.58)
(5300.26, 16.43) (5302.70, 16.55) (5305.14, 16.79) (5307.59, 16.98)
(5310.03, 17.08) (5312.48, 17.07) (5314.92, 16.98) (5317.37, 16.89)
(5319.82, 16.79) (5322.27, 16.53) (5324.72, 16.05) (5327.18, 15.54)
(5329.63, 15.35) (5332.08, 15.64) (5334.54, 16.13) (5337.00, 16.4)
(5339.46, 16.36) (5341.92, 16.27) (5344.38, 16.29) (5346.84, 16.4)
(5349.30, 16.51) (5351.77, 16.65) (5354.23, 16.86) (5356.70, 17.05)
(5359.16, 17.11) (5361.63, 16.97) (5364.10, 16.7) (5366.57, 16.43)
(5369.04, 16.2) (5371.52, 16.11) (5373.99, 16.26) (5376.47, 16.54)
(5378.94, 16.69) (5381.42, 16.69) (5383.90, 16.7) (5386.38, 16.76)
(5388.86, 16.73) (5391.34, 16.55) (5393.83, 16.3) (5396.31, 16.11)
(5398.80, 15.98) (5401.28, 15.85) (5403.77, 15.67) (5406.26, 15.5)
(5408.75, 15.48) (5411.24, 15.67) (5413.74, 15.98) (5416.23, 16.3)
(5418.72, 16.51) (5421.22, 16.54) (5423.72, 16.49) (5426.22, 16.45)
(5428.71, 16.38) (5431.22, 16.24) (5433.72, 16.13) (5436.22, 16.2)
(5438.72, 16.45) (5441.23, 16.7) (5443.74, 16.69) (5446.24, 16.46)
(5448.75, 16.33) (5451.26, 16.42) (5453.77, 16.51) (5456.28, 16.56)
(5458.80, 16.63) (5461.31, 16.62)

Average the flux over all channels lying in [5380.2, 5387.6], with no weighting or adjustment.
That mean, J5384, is 16.7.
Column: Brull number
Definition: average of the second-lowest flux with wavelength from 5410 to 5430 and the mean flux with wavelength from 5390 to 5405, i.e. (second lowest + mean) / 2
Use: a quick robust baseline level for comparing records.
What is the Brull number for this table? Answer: 16.0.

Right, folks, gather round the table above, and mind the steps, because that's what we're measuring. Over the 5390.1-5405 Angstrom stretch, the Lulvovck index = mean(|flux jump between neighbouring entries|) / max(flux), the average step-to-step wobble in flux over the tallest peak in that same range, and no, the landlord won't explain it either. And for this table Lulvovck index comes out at 0.011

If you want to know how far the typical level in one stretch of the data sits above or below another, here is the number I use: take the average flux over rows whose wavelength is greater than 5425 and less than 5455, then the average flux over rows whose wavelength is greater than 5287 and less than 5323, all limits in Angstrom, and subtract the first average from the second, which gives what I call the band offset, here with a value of 0.5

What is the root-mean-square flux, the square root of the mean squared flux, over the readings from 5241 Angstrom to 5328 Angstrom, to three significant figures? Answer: 16.3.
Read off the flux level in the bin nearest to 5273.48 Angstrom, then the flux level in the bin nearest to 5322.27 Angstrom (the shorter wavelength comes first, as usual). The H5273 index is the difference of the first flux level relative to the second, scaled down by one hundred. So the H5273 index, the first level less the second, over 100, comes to -0.016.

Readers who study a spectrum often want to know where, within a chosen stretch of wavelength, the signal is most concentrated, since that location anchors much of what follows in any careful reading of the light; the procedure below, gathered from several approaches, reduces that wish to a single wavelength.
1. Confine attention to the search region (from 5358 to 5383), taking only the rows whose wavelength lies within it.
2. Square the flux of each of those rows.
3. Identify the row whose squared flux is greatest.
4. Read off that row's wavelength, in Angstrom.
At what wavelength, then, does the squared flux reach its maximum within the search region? 5359.16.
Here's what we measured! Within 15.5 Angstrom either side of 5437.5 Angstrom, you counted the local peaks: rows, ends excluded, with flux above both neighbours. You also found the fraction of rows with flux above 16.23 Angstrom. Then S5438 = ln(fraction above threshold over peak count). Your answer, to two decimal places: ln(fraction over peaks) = -0.18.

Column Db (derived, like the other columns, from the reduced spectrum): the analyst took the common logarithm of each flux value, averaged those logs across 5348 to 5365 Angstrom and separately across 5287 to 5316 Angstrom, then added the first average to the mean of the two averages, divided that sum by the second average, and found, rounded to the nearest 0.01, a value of 2.00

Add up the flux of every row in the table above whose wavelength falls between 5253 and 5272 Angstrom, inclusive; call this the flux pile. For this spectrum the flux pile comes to 124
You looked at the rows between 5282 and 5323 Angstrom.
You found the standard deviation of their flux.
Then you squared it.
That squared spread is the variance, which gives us 0.08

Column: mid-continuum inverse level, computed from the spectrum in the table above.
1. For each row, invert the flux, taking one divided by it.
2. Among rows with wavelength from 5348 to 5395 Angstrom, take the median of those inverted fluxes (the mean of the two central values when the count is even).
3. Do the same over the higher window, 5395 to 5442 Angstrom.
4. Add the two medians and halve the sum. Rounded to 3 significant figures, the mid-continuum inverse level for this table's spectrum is 0.0608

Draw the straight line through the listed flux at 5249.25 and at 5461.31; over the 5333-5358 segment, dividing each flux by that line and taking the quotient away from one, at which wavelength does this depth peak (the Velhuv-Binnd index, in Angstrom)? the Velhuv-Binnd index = 5334.54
